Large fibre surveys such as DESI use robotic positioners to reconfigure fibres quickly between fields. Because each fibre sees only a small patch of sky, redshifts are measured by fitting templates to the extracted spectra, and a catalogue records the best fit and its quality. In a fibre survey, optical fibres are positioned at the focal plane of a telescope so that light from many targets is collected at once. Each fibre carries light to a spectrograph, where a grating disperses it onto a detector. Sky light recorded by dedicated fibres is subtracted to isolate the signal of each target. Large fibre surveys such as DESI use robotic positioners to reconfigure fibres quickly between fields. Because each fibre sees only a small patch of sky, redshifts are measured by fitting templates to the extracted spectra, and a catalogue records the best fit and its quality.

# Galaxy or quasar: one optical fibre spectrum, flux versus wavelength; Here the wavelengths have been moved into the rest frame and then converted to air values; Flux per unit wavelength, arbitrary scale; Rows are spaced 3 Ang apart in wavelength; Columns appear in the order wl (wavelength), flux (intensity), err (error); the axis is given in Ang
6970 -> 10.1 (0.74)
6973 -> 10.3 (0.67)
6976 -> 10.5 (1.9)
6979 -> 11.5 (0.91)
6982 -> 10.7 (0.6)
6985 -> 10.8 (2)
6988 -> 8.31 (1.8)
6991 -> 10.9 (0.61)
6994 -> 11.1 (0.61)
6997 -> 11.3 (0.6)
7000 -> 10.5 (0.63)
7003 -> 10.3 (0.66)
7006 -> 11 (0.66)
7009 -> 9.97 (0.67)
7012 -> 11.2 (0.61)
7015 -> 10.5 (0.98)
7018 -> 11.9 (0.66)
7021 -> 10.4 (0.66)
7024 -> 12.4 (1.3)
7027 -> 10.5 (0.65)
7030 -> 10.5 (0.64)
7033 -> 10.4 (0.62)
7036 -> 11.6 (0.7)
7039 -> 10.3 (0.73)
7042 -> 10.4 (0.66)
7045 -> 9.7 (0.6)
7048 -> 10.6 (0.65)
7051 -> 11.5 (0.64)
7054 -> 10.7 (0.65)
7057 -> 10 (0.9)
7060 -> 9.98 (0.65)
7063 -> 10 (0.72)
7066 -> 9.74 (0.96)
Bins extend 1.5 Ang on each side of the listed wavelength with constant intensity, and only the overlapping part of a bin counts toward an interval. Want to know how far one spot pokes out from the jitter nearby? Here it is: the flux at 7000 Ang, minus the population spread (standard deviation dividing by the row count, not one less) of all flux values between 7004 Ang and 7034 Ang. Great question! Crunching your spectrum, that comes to 9.8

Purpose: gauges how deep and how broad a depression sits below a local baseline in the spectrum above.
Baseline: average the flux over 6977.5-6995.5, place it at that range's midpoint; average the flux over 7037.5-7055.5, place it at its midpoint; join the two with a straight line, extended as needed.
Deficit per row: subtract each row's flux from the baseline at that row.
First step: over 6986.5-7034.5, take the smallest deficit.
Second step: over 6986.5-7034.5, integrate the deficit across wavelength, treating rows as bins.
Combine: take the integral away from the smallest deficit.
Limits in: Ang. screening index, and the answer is 5.6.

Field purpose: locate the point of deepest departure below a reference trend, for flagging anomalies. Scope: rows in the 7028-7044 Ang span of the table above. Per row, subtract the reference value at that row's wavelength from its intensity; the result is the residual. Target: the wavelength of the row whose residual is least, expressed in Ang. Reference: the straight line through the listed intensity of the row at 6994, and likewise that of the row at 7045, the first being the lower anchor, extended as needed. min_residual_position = 7033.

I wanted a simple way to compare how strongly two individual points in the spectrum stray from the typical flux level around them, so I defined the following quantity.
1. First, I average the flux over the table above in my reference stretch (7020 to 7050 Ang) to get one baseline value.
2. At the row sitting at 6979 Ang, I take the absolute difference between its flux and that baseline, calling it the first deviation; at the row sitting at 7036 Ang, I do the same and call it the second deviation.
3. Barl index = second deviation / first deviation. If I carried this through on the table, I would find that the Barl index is 1.1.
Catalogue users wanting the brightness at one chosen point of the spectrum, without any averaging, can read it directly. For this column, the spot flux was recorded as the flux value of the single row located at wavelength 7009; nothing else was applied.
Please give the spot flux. 9.97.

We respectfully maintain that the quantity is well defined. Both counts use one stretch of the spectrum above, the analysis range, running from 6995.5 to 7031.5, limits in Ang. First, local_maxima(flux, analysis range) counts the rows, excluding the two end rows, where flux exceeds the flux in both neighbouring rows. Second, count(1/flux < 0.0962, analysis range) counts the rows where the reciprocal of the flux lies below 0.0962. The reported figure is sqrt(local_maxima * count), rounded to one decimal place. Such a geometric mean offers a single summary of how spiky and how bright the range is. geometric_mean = 6.3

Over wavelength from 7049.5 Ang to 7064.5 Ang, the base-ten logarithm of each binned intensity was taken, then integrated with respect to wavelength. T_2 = 15.3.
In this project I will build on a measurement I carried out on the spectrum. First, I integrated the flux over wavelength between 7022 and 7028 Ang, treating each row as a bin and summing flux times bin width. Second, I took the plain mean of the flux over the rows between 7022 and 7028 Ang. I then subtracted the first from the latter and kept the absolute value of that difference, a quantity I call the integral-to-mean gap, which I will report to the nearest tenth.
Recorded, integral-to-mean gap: 57.2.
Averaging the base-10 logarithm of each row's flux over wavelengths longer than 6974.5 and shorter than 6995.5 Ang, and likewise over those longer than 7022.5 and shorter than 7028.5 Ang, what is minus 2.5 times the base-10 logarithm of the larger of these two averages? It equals -0.061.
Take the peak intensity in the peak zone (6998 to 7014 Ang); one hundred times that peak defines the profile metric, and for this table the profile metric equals 1120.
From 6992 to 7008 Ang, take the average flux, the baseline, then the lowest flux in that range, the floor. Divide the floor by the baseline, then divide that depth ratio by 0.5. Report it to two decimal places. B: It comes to 1.90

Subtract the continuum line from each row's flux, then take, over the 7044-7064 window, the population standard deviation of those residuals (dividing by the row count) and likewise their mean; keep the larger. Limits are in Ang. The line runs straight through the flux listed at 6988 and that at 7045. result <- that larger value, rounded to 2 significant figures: 0.62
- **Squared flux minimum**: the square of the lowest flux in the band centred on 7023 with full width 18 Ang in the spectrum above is 108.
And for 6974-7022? 69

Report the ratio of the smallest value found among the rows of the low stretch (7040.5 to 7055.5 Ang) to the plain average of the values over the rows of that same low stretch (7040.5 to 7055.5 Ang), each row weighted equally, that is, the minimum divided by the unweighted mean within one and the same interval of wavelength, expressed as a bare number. 0.92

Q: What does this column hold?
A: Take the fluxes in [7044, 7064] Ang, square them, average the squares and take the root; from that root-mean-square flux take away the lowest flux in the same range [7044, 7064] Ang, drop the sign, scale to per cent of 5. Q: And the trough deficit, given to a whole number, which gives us 13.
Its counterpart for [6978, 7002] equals 47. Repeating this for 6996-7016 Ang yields 14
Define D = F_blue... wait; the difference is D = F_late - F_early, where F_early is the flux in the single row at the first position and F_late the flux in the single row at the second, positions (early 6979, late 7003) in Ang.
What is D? -1.2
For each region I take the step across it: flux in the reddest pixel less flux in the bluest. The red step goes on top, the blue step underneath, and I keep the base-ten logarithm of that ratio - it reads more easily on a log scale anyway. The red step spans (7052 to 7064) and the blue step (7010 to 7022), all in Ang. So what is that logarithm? -0.1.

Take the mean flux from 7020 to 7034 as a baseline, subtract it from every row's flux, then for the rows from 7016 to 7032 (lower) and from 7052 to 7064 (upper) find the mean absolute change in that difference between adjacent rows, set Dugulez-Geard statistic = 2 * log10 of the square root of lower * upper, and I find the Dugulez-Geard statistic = -0.478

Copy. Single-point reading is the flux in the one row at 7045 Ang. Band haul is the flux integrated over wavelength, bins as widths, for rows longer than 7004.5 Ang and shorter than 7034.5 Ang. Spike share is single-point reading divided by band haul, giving 0.0297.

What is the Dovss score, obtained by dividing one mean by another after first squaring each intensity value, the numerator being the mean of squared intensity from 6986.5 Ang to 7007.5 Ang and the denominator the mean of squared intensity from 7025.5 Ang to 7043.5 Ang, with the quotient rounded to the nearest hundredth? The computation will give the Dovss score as 0.98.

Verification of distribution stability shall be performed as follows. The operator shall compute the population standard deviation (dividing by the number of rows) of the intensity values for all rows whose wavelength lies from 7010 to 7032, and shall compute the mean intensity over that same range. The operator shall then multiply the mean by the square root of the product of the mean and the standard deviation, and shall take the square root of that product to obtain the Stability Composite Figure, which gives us 5.6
